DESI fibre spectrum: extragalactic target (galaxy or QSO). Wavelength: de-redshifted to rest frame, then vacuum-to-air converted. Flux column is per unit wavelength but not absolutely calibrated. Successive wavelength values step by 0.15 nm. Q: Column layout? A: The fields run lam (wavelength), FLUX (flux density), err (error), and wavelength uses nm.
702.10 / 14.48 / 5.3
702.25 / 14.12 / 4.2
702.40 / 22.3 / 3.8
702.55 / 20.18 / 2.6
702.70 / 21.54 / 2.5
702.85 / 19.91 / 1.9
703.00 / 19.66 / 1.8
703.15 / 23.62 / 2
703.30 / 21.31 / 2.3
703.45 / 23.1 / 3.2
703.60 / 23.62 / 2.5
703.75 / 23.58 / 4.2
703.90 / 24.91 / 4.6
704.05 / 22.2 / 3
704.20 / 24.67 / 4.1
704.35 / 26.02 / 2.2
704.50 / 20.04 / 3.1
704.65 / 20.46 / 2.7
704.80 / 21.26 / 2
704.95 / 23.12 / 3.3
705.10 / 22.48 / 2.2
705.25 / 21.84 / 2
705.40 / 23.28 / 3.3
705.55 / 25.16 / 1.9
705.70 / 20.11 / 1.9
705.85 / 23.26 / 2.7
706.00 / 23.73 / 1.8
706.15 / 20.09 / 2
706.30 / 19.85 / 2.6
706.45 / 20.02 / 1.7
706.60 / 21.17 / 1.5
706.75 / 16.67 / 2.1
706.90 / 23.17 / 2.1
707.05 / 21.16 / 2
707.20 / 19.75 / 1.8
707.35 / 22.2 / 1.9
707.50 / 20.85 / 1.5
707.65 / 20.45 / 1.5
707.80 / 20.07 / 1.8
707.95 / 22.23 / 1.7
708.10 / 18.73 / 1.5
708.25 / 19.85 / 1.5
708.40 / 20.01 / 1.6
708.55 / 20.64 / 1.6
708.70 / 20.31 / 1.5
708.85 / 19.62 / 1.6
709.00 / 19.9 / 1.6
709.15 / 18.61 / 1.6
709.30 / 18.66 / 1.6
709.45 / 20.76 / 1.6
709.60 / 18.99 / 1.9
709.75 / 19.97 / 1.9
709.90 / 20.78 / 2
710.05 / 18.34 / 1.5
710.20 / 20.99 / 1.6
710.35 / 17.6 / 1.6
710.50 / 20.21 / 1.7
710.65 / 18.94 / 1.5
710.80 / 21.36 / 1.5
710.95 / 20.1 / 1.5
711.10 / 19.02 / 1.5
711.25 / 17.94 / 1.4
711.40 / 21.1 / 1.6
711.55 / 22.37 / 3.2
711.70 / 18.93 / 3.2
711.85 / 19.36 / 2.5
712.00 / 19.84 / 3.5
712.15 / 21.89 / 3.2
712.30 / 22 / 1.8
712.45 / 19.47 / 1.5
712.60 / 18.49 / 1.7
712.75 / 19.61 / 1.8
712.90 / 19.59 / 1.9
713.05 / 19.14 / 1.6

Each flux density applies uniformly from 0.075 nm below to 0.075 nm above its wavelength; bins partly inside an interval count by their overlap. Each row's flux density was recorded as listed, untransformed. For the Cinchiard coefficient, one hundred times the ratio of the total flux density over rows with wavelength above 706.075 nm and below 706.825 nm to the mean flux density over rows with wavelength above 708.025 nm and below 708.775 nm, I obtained 491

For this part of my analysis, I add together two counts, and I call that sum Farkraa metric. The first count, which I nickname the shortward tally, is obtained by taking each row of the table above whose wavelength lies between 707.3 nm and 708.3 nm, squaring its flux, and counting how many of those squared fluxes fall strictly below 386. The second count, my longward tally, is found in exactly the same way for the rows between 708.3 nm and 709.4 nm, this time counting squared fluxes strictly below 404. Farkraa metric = 6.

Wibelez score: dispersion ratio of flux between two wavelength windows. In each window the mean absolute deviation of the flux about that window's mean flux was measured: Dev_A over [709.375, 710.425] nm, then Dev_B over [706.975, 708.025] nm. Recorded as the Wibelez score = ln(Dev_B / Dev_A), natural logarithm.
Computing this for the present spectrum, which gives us -0.4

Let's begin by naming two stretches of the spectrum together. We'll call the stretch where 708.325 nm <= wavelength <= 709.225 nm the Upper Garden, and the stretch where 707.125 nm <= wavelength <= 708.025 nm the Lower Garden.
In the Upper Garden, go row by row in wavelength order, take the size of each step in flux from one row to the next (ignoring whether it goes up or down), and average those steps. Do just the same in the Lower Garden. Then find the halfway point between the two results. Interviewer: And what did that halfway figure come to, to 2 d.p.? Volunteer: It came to 1.00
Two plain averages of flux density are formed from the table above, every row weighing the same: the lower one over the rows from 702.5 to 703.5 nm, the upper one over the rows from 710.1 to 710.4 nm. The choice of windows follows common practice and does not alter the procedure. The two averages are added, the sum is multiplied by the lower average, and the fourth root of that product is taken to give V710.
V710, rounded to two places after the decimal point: 5.43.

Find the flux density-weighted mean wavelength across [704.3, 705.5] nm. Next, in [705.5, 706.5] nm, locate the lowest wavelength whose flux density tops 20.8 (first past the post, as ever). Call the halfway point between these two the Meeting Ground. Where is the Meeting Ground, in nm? 705.21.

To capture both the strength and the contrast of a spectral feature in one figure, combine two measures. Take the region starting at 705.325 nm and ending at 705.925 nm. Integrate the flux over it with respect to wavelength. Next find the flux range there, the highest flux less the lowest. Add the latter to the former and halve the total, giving 9.4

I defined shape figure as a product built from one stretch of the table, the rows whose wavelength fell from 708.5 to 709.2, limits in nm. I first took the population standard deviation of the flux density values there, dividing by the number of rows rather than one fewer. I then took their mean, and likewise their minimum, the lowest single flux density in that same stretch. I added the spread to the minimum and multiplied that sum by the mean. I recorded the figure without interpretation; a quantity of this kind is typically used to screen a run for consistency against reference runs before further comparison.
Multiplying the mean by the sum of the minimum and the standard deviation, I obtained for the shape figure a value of 383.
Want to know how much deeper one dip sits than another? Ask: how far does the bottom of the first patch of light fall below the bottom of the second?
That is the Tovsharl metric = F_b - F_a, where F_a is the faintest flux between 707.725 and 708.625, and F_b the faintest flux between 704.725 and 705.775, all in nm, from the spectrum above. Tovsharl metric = 1.4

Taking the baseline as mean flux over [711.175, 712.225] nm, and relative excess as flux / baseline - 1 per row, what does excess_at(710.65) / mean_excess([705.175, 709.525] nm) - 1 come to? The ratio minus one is -3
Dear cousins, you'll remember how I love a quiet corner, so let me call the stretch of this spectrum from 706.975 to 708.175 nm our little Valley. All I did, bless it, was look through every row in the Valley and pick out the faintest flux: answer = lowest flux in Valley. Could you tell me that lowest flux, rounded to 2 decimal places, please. 18.73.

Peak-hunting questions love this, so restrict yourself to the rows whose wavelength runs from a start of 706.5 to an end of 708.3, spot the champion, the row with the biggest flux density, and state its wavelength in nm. 706.90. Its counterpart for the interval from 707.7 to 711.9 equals 711.55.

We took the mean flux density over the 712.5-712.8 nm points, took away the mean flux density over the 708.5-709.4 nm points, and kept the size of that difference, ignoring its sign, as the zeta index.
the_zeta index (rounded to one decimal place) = 0.6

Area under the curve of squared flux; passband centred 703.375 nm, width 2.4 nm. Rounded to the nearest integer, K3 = 1172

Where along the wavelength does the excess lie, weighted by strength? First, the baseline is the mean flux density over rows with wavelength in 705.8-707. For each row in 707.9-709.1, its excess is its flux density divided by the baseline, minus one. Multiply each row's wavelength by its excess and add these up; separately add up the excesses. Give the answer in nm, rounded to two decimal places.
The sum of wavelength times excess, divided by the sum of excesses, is 708.59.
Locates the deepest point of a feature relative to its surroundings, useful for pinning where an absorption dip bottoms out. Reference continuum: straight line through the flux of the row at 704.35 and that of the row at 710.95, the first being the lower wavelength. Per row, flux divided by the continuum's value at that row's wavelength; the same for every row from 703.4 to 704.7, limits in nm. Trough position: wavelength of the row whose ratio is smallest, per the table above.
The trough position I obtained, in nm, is 704.50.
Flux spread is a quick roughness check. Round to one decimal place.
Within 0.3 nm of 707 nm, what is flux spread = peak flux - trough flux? 6.5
